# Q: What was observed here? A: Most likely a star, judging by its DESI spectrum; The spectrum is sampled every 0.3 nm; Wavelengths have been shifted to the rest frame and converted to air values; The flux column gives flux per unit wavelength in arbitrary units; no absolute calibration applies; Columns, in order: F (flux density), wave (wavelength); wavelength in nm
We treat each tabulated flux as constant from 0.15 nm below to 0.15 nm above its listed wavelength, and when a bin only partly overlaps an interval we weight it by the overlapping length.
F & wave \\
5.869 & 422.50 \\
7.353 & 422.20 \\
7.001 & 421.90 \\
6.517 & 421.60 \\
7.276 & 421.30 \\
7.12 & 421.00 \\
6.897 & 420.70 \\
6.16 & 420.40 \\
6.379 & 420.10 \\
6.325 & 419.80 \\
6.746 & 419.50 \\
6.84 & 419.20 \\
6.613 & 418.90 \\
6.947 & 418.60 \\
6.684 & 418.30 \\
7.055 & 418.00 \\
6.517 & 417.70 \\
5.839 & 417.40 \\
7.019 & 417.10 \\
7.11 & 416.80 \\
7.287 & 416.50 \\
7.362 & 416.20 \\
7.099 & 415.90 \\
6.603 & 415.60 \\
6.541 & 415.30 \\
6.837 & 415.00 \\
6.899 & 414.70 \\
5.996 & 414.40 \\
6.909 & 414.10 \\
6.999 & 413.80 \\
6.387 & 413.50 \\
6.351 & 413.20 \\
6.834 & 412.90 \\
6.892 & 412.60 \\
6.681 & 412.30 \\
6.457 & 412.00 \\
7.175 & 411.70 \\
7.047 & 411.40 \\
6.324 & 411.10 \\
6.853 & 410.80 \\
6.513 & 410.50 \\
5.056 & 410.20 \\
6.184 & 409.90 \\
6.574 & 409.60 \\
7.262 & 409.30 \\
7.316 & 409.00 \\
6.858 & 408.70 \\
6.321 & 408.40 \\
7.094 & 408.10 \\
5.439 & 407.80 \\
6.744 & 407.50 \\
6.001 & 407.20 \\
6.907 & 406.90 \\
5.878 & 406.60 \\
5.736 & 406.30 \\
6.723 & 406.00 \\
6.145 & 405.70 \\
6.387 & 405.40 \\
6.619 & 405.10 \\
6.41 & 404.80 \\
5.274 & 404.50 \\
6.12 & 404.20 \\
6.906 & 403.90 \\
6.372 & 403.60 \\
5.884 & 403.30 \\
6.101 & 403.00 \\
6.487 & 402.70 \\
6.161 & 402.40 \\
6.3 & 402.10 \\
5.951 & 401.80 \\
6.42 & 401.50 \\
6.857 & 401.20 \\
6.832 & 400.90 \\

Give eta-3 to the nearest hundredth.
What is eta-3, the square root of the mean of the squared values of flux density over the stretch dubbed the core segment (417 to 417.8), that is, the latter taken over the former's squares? 6.48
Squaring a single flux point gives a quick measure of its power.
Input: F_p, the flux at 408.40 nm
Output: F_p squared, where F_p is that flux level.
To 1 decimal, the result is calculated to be 40.0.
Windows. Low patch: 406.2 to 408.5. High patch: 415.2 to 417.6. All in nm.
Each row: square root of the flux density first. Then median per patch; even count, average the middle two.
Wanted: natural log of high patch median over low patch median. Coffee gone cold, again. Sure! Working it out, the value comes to 0.068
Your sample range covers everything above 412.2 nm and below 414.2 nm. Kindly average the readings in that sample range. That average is 6.7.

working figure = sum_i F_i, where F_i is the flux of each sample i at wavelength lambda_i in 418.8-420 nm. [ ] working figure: 26.5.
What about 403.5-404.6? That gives 24.7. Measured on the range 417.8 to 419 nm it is 27.3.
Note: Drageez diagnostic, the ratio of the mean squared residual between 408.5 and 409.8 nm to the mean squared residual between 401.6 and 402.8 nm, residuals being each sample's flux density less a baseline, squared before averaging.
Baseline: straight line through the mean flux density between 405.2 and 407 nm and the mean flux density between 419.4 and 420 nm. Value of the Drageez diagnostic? 14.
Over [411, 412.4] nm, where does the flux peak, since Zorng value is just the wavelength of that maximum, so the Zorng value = 411.70 nm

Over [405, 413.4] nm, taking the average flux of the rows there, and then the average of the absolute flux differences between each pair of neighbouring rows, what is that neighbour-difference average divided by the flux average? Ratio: 0.095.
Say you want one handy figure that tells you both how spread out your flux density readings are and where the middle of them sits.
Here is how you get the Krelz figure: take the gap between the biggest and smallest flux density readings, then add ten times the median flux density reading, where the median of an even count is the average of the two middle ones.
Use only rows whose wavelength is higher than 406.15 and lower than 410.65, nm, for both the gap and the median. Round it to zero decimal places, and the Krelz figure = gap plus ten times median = 67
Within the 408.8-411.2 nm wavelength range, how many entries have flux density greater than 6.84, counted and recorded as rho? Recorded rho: 3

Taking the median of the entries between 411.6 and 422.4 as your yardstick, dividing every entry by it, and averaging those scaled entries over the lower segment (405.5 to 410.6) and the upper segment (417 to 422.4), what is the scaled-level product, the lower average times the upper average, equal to 0.92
